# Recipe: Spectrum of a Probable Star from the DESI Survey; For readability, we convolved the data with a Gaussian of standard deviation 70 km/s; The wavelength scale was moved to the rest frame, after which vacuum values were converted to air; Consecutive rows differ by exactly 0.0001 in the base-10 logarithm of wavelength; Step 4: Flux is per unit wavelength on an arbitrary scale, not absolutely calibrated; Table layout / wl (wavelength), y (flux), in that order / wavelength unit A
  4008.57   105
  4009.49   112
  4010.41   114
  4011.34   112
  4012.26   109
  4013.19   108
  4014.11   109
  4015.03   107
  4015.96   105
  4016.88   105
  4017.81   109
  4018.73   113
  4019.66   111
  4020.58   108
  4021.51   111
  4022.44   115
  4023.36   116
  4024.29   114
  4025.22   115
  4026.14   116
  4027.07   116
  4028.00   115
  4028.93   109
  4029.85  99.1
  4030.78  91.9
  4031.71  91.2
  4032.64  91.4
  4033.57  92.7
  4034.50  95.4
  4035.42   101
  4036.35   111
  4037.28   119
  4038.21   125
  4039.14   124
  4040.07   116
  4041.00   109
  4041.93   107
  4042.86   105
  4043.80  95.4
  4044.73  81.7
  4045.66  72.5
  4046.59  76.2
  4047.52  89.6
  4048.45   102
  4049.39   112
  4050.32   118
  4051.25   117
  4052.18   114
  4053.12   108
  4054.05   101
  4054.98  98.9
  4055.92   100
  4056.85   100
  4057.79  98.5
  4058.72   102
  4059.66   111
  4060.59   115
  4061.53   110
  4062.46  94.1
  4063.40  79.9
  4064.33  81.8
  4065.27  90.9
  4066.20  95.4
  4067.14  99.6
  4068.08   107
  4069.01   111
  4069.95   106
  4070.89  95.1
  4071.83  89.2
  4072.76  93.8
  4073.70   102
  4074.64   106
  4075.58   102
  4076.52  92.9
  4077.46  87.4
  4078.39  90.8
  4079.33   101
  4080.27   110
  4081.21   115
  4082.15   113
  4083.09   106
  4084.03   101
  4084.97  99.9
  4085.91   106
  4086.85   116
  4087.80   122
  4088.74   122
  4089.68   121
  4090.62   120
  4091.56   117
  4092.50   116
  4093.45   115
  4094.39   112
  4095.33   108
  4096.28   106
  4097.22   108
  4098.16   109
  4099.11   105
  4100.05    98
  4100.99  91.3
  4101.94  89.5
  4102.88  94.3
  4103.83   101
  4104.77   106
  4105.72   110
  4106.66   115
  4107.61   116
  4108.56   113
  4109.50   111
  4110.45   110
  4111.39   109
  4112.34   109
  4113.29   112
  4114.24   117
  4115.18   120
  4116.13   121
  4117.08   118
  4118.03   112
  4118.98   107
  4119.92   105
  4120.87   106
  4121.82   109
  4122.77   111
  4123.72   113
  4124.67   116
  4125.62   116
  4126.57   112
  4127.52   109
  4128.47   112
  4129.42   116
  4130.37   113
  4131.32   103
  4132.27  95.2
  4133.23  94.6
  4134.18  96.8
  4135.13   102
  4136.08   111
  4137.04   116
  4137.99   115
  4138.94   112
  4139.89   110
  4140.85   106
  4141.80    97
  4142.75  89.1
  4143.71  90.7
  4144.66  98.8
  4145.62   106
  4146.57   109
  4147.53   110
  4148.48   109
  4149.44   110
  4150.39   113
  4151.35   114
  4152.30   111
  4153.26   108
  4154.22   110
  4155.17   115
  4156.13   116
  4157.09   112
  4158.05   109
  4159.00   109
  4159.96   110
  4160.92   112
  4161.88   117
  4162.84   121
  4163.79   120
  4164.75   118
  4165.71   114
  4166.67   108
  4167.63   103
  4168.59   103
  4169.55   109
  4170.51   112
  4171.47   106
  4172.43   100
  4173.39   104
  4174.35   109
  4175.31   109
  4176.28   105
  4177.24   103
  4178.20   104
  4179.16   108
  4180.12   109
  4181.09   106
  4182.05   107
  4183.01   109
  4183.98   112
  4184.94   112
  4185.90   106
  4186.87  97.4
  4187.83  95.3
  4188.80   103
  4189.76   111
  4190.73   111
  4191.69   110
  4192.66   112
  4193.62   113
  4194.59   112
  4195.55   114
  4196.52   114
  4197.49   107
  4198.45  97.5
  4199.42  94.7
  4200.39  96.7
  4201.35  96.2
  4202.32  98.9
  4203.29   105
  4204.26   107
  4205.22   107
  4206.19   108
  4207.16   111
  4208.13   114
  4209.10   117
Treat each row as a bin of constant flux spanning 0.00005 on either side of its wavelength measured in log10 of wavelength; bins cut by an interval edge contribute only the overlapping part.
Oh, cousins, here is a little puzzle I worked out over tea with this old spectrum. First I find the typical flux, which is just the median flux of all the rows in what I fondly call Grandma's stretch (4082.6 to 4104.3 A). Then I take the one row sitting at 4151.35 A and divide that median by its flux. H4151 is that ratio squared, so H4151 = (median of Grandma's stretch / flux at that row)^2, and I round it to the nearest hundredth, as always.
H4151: 0.90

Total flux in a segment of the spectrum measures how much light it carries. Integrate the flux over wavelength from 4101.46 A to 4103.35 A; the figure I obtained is 174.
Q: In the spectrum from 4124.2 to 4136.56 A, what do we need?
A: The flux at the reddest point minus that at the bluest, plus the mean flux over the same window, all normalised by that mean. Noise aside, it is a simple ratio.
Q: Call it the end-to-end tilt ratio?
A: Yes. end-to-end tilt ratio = 0.95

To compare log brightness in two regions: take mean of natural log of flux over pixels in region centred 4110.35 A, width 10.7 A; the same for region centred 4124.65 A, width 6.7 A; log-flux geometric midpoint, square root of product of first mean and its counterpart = 4.72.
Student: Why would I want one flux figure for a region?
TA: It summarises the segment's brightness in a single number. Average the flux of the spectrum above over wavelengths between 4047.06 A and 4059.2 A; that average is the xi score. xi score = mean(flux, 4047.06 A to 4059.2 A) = 105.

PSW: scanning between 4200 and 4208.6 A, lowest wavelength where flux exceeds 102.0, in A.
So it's 4203.29 A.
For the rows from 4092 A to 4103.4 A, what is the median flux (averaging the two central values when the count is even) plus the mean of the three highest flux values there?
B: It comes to 221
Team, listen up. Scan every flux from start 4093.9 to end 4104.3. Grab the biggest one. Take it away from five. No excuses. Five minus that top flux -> -107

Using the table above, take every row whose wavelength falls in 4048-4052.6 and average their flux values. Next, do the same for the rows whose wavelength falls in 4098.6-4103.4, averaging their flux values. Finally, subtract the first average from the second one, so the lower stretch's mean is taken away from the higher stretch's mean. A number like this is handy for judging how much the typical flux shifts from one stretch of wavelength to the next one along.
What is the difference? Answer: -17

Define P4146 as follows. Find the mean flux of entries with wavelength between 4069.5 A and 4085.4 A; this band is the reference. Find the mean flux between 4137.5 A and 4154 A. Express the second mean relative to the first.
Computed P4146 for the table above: 1.06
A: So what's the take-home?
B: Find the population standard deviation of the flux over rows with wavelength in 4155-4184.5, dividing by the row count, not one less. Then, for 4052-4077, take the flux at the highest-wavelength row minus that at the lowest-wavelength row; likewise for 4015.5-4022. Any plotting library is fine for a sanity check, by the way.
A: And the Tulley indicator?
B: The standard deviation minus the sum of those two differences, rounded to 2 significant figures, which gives 20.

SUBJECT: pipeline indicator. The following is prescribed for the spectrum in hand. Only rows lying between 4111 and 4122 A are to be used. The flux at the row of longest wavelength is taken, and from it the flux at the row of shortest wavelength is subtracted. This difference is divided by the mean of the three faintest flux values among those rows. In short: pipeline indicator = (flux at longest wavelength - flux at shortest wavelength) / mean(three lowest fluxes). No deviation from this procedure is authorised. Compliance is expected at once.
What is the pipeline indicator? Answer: 0.00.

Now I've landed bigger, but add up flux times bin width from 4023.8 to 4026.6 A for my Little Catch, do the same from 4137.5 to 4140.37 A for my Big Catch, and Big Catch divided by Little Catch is 1.00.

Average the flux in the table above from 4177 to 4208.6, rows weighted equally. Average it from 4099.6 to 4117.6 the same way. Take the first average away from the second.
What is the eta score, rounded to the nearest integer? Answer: 2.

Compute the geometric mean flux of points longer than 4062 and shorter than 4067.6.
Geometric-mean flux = 90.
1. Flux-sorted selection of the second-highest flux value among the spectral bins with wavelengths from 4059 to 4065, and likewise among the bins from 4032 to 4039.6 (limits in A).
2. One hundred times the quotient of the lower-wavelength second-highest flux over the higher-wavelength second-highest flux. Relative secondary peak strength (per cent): 112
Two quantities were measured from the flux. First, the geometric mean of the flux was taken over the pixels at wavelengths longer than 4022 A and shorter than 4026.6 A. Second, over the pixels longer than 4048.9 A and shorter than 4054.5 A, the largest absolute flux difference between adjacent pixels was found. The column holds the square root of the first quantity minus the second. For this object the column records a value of 4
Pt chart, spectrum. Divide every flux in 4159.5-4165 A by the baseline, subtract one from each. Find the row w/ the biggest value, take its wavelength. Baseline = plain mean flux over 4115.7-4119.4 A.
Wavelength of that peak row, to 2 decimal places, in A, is 4162.84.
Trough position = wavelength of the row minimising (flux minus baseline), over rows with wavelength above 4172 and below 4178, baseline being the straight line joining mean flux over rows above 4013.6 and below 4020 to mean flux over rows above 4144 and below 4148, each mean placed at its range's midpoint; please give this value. 4172.43 A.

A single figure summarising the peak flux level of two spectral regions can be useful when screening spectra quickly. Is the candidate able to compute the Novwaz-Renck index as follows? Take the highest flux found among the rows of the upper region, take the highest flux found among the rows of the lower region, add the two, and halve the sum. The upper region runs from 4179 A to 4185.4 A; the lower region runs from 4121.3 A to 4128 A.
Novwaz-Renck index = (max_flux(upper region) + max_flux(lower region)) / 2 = 114.0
